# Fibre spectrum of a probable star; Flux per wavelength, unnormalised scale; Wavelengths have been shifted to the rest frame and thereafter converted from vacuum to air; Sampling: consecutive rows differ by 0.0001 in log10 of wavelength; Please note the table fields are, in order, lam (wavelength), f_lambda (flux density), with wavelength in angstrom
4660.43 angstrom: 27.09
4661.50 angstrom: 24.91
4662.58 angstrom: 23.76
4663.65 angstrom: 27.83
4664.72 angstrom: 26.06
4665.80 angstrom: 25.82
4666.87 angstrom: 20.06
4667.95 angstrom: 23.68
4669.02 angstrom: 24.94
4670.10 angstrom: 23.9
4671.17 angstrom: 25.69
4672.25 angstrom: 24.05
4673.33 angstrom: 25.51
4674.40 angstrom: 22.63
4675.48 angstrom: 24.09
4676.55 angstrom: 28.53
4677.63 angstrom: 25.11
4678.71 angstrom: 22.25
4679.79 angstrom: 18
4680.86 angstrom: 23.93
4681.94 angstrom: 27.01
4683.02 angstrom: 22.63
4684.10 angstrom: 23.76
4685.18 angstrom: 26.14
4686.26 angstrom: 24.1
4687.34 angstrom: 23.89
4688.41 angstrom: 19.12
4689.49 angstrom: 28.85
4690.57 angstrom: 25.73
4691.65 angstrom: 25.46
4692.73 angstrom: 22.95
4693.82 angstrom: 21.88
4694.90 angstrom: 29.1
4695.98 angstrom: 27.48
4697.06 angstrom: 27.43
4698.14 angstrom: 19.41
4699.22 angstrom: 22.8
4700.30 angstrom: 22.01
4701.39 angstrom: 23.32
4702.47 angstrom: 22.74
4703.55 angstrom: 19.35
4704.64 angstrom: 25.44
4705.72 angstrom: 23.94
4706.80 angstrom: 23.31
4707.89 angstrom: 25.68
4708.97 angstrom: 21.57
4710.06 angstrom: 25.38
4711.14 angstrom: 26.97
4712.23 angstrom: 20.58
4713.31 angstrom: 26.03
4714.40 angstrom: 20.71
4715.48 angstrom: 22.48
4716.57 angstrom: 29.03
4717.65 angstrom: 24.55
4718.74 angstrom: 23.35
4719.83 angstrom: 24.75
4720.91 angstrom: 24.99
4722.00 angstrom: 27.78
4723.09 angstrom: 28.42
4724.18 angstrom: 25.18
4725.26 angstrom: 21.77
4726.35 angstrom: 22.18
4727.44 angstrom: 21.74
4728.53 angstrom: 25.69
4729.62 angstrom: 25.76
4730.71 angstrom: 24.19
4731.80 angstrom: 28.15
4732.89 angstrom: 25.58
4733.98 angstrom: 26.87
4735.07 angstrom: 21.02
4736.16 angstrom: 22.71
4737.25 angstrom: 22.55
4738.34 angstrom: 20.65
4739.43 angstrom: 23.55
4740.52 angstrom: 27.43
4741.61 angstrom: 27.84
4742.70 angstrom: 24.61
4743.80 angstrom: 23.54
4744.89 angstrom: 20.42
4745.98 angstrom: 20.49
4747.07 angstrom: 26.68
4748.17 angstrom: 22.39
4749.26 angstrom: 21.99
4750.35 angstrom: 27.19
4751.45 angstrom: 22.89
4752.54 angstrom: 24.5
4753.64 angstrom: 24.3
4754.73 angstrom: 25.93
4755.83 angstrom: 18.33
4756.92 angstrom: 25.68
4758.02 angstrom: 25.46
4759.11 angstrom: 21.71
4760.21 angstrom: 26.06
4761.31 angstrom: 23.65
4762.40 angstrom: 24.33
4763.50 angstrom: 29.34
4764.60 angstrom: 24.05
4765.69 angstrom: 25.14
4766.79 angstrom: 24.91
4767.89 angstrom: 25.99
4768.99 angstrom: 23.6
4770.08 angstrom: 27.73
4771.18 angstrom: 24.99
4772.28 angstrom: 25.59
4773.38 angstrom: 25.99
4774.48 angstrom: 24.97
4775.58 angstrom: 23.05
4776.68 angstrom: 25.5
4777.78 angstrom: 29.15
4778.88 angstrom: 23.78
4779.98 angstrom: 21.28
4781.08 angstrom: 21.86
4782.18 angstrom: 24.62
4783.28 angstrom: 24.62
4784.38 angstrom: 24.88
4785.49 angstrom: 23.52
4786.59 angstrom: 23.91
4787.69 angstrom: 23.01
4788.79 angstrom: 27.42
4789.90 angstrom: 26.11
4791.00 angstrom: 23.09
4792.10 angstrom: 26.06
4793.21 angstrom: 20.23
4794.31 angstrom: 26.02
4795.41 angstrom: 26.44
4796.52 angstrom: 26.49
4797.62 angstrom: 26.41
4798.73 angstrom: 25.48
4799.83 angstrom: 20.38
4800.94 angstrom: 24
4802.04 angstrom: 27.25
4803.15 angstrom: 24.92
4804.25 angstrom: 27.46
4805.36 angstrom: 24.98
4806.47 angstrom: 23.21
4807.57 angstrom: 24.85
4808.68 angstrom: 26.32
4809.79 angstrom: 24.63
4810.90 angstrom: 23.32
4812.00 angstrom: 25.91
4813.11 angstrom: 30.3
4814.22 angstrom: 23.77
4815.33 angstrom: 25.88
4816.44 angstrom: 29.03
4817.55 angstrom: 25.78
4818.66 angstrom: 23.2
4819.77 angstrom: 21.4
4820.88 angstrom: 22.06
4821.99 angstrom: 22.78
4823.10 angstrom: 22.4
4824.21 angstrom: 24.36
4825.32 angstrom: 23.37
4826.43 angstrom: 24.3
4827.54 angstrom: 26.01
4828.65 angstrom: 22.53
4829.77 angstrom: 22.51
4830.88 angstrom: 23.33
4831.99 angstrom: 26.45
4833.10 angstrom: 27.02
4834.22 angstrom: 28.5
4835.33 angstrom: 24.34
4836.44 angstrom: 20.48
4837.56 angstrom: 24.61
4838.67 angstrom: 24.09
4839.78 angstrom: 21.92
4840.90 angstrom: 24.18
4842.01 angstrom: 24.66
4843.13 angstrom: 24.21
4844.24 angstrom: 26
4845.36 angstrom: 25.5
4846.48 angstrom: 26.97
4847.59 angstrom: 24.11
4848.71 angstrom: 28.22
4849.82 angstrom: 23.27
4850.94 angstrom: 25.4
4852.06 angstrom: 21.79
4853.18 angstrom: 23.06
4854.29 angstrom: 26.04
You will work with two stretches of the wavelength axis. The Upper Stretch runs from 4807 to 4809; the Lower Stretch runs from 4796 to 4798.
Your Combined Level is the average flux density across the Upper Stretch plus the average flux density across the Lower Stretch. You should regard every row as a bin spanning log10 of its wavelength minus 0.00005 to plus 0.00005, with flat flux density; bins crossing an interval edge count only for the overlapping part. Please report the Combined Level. 52.0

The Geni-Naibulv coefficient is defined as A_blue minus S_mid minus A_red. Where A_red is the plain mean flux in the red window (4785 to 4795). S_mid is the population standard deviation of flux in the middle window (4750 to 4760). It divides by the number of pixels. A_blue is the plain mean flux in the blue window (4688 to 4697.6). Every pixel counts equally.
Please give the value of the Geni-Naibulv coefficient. -1.6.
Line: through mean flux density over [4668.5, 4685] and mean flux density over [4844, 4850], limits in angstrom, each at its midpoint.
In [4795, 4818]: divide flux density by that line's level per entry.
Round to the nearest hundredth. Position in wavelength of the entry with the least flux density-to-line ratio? 4799.83 angstrom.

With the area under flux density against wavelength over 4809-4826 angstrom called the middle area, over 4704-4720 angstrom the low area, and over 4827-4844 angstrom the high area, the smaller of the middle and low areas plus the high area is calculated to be 801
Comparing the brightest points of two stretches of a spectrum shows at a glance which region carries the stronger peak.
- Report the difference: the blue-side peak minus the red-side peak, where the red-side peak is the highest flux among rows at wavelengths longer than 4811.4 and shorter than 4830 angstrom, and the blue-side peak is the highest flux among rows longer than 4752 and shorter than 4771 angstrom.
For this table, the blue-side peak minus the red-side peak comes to -1.0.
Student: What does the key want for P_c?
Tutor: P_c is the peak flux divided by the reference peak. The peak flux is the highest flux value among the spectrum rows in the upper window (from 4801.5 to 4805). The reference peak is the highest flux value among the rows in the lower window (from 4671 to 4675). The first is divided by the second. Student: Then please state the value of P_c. 1.07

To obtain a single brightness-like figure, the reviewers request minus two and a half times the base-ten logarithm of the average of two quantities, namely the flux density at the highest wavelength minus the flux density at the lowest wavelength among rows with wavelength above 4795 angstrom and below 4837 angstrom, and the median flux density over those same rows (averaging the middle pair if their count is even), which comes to -2.43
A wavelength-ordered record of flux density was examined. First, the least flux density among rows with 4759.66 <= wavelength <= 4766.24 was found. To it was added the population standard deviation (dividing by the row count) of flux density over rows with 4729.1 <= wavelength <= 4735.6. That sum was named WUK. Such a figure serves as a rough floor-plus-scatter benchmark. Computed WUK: 25.9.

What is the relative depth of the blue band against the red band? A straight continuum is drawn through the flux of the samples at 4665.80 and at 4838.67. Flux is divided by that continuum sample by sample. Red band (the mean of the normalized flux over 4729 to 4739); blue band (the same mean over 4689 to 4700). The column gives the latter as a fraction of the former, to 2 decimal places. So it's 1.02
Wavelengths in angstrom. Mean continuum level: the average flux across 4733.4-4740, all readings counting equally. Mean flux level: 22.9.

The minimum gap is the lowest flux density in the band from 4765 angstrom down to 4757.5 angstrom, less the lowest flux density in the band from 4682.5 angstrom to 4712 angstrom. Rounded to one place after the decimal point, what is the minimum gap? 2.6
